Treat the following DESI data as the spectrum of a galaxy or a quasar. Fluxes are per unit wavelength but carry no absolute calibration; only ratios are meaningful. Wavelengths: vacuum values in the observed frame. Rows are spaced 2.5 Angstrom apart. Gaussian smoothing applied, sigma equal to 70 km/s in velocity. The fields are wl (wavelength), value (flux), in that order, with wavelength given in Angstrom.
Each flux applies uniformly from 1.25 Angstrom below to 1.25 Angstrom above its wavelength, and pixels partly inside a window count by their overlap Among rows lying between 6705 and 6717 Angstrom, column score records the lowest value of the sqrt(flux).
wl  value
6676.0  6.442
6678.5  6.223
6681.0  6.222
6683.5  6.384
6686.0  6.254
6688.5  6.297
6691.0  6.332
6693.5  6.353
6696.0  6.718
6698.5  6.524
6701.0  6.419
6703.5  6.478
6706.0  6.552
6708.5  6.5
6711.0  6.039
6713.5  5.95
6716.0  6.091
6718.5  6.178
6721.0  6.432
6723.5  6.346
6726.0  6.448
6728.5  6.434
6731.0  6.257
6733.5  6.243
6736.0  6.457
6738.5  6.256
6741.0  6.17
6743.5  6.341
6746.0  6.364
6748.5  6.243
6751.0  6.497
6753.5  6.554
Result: 2.44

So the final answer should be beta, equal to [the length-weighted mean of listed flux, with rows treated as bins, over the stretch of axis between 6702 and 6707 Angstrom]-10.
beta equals -3.49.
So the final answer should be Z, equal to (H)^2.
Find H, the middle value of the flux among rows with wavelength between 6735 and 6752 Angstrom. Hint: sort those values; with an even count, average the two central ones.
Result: 40.2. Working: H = 6.34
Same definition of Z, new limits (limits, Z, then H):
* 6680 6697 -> 40.1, 6.33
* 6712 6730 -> 40.3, 6.35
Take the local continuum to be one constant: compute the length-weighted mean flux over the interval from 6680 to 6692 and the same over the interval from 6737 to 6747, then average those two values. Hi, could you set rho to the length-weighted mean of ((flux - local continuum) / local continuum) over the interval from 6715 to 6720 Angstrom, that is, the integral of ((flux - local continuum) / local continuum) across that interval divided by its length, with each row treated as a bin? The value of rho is -0.02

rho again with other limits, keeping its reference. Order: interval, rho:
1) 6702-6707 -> 0.03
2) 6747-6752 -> 0.01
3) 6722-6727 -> 0.02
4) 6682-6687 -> 0.00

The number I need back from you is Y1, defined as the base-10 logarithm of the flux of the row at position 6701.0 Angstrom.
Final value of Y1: 0.807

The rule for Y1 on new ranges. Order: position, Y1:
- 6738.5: 0.796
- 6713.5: 0.775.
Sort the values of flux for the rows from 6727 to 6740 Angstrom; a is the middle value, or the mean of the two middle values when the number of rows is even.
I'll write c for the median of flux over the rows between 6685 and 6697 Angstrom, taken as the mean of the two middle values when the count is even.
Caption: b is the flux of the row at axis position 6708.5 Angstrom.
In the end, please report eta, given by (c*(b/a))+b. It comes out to 13.1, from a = 6.26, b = 6.5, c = 6.33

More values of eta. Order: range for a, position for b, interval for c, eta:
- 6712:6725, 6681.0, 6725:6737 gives 12.7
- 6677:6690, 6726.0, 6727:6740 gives 12.9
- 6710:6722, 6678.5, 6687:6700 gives 12.7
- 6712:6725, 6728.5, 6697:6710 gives 13.2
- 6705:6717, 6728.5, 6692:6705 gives 13.3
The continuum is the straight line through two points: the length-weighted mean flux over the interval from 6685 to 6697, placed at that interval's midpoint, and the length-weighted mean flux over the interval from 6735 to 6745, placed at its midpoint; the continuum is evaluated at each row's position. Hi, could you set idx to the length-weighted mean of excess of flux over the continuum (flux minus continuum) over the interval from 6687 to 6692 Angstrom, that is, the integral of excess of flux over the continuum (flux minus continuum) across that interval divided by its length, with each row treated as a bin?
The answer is -0.08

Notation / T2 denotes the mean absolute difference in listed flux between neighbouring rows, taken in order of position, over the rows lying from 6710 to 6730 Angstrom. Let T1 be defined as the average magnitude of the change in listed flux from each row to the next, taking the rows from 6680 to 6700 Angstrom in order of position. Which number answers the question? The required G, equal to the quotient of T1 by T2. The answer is 1.23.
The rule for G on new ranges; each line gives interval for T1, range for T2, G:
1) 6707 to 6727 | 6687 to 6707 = 1.43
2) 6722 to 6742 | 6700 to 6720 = 0.84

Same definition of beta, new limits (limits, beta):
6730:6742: -3.72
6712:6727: -3.77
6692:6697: -3.48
